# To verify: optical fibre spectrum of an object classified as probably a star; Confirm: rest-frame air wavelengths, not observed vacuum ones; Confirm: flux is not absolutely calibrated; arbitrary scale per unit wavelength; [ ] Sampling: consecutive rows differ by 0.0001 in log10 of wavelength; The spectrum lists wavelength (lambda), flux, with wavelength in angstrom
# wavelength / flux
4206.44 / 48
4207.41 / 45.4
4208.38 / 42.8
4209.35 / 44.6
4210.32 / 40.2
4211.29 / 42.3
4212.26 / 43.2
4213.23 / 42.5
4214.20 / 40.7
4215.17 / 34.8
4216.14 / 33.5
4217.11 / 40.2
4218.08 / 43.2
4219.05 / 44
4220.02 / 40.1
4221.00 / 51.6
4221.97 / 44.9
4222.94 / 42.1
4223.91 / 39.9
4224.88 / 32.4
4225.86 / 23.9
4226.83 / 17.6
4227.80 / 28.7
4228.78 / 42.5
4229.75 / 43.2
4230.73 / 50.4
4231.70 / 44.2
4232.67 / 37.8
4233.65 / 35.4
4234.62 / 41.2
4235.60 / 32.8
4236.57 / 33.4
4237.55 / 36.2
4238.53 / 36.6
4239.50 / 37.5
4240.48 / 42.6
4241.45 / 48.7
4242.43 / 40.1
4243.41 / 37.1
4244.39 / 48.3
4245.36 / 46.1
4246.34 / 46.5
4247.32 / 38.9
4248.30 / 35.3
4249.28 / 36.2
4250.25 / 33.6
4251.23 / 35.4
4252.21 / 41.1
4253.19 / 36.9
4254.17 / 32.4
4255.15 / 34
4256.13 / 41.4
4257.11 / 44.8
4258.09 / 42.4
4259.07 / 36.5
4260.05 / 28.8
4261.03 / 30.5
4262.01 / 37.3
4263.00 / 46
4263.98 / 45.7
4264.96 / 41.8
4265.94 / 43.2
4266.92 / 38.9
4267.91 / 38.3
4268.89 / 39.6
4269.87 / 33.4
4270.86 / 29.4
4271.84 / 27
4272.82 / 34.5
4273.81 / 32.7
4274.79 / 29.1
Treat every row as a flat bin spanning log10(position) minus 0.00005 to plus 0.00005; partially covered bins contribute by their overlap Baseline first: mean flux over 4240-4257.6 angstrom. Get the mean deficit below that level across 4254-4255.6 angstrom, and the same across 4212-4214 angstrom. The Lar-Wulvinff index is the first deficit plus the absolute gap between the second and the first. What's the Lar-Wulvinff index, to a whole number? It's 16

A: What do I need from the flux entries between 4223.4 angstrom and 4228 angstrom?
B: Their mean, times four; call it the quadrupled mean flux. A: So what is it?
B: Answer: 114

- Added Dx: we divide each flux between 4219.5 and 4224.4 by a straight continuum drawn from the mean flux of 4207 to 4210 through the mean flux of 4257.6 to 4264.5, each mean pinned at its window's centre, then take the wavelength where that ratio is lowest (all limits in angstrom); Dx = 4220.02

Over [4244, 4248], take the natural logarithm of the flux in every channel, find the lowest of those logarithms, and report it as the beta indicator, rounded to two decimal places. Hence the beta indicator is 3.66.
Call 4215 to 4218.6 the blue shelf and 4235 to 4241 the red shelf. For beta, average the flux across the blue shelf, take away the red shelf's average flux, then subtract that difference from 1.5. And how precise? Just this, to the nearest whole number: 0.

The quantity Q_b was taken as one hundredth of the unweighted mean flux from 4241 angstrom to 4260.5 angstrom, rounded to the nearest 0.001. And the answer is 0.392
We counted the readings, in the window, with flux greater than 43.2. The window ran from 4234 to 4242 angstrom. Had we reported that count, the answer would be 1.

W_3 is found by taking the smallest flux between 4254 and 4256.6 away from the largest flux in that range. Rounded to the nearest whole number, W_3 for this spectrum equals 9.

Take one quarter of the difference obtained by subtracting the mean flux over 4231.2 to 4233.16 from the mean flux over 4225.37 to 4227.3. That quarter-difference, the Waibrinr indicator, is -5.1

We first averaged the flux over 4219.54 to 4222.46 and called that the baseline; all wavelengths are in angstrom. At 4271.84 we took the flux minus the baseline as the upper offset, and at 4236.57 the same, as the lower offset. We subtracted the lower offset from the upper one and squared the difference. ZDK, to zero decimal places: 41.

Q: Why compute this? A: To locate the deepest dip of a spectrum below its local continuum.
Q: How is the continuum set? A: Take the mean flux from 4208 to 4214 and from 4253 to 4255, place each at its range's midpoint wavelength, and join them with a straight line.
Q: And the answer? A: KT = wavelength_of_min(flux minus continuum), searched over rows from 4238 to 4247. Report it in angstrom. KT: 4238.53 angstrom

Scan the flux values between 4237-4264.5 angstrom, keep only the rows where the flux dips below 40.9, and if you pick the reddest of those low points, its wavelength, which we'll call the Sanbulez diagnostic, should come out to 4262.01 angstrom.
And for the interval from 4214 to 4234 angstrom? 4233.65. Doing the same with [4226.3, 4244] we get 4243.41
